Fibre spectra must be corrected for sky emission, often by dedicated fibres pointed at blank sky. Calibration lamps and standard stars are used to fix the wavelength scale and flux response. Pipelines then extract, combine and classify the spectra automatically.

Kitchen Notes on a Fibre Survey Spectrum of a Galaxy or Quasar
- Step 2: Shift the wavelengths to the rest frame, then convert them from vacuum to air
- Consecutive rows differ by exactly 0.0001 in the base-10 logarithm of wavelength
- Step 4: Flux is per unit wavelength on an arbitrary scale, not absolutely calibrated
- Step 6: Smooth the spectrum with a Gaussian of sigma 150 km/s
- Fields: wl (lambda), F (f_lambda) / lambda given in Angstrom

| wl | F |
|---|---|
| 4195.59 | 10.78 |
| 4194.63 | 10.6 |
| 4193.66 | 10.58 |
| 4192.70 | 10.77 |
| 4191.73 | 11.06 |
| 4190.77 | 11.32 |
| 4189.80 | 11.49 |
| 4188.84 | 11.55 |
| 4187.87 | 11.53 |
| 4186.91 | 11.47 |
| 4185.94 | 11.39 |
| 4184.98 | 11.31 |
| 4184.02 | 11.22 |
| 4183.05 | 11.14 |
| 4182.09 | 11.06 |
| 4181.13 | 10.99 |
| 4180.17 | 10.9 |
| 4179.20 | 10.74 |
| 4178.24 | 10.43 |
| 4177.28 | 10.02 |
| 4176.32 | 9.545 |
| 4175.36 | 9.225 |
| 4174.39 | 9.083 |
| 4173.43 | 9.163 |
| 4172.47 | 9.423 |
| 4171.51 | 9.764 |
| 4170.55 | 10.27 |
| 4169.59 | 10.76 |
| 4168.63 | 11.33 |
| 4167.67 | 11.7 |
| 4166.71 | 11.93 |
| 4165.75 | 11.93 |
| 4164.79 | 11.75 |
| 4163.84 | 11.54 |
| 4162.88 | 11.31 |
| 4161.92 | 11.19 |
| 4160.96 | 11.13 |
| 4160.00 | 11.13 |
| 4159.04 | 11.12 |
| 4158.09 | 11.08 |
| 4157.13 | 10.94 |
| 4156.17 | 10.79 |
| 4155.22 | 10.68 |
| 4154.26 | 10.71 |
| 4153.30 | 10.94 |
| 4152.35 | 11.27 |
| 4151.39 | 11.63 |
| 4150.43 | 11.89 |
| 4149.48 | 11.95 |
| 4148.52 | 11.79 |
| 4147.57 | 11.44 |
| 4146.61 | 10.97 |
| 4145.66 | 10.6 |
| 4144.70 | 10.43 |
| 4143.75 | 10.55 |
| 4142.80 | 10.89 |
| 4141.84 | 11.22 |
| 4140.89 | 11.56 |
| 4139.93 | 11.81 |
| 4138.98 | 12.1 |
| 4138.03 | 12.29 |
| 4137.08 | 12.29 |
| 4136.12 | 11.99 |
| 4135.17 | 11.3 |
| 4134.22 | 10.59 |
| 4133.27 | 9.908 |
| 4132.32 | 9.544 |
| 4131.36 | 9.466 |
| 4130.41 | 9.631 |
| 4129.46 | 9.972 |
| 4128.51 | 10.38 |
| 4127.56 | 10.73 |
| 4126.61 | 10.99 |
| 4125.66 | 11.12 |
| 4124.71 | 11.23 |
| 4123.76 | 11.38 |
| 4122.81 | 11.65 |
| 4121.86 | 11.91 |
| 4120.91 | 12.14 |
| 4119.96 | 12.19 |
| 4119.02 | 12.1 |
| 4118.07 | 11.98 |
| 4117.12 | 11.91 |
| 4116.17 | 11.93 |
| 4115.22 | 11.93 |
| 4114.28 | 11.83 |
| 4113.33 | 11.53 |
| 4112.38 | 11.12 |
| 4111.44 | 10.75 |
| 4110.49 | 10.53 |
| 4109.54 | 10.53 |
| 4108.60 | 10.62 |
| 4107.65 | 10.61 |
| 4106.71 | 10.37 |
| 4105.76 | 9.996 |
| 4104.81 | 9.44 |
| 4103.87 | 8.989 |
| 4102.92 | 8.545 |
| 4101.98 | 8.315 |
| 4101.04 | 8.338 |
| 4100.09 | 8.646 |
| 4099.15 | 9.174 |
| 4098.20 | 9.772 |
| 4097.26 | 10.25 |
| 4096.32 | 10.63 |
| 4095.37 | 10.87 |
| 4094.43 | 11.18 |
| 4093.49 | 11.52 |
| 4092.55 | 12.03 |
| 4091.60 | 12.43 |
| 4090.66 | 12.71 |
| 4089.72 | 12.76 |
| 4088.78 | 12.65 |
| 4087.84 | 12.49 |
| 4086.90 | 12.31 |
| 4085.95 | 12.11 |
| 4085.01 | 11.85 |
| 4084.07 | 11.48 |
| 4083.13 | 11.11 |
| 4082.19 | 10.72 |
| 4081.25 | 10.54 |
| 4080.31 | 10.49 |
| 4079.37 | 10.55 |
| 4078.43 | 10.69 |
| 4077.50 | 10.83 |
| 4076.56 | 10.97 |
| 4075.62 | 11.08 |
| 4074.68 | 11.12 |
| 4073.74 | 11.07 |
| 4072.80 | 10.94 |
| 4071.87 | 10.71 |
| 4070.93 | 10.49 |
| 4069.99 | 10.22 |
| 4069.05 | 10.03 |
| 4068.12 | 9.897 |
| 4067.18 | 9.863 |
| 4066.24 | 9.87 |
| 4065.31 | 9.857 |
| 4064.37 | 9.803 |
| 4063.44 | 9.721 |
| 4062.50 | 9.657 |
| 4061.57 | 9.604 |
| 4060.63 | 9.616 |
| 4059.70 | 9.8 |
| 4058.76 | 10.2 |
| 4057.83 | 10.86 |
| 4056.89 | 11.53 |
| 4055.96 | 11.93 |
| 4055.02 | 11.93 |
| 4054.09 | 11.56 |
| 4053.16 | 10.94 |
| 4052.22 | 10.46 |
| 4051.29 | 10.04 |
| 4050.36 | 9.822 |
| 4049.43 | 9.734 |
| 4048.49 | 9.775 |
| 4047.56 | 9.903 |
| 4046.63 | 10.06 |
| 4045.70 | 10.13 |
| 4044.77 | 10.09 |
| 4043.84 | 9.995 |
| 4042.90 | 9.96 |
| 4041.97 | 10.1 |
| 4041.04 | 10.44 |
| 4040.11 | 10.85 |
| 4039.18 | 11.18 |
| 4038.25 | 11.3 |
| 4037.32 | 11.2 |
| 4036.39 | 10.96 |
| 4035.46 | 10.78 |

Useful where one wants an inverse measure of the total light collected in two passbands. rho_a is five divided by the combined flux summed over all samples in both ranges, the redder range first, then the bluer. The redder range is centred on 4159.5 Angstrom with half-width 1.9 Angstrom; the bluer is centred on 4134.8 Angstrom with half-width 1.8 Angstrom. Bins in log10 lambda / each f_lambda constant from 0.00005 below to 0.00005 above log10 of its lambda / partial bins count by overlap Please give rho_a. 0.0567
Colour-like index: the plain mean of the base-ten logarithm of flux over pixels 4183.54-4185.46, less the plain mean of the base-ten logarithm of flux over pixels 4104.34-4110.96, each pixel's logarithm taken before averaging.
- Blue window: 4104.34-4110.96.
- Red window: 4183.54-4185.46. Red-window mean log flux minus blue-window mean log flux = 0.04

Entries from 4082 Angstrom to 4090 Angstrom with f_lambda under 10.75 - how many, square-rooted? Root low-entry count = 1.00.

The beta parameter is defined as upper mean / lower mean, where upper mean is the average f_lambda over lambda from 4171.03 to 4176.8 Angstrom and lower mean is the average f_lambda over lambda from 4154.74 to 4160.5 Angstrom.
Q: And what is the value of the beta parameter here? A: 0.85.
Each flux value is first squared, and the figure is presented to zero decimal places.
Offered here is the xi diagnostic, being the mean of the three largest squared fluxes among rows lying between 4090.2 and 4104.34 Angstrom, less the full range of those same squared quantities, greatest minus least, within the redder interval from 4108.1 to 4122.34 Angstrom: 116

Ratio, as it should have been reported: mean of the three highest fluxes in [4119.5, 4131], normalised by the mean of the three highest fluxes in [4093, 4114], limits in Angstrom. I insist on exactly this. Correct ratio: 1.06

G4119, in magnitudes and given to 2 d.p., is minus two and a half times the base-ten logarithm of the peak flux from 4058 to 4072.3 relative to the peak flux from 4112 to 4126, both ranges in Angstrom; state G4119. 0.14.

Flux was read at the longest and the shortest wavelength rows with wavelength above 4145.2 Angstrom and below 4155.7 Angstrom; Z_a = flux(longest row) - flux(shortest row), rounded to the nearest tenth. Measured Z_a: 0.1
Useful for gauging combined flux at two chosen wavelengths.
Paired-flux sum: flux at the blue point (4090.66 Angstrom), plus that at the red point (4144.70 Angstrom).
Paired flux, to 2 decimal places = 23.14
